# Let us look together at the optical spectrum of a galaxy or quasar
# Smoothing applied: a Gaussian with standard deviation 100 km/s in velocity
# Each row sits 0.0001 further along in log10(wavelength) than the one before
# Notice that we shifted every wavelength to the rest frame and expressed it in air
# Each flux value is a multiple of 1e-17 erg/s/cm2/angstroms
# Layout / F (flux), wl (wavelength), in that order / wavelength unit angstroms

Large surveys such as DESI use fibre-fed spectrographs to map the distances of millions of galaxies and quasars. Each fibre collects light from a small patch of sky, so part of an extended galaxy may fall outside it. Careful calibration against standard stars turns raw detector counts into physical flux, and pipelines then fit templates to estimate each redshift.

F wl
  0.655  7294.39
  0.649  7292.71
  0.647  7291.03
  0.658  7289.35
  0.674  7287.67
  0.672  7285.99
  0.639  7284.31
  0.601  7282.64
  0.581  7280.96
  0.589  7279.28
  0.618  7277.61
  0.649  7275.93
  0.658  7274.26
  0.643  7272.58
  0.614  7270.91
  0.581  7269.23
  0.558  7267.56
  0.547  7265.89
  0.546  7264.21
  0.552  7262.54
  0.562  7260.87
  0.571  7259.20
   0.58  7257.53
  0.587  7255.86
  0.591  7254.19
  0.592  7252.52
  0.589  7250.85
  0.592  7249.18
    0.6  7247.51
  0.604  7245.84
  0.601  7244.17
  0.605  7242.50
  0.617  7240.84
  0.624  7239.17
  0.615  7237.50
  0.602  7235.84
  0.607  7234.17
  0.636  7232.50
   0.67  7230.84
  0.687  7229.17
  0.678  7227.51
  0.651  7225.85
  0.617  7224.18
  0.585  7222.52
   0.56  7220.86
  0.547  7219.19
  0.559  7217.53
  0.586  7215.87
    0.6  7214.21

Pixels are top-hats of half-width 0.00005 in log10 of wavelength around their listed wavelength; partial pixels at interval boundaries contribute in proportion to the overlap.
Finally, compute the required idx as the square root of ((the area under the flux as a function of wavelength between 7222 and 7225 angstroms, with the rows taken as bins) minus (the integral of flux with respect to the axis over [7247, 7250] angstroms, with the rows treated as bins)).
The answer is 0.2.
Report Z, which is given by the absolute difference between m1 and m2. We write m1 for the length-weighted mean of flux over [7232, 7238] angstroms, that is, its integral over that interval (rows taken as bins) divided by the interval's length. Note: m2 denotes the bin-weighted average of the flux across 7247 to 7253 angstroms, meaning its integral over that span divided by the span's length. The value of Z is 0.021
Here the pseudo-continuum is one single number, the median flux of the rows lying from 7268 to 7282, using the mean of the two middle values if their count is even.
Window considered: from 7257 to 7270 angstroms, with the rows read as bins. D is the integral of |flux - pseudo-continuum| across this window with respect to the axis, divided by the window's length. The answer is 0.054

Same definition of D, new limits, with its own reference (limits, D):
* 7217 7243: 0.031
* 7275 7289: 0.032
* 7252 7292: 0.038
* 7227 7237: 0.036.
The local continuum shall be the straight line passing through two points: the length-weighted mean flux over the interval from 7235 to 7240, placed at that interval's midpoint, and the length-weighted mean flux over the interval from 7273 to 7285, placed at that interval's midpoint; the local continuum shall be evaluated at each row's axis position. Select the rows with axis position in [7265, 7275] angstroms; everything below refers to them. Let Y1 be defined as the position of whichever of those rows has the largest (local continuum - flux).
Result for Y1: 7265.89 angstroms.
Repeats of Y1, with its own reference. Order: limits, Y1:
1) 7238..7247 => 7244.17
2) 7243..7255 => 7250.85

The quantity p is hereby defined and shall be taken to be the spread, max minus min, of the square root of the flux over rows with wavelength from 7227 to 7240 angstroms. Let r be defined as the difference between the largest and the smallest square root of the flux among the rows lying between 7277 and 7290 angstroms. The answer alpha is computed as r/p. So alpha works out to 1.1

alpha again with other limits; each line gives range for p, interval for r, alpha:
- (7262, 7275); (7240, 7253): 0.2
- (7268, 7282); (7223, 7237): 1.1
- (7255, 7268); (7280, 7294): 2.2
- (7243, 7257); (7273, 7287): 5.2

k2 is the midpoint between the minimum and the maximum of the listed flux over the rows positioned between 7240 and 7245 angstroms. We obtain 0.609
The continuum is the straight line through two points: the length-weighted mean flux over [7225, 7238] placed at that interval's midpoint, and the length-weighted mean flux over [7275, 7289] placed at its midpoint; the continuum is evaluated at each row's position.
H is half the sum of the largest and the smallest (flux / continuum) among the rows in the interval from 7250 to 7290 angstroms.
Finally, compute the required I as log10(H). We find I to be -0.014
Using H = 0.97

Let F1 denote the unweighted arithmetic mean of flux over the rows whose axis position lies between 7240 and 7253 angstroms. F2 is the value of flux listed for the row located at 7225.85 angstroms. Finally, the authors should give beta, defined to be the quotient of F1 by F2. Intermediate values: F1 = 0.60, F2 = 0.651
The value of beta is 0.92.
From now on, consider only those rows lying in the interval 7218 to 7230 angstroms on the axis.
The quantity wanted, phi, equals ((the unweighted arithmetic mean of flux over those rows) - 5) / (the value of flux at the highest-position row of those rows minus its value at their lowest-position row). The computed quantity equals -31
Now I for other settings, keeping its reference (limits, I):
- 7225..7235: 0.002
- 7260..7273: -0.027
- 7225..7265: -0.016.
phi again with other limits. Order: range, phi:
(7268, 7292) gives -66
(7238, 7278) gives 734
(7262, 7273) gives -49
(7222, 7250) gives -625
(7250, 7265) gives 103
